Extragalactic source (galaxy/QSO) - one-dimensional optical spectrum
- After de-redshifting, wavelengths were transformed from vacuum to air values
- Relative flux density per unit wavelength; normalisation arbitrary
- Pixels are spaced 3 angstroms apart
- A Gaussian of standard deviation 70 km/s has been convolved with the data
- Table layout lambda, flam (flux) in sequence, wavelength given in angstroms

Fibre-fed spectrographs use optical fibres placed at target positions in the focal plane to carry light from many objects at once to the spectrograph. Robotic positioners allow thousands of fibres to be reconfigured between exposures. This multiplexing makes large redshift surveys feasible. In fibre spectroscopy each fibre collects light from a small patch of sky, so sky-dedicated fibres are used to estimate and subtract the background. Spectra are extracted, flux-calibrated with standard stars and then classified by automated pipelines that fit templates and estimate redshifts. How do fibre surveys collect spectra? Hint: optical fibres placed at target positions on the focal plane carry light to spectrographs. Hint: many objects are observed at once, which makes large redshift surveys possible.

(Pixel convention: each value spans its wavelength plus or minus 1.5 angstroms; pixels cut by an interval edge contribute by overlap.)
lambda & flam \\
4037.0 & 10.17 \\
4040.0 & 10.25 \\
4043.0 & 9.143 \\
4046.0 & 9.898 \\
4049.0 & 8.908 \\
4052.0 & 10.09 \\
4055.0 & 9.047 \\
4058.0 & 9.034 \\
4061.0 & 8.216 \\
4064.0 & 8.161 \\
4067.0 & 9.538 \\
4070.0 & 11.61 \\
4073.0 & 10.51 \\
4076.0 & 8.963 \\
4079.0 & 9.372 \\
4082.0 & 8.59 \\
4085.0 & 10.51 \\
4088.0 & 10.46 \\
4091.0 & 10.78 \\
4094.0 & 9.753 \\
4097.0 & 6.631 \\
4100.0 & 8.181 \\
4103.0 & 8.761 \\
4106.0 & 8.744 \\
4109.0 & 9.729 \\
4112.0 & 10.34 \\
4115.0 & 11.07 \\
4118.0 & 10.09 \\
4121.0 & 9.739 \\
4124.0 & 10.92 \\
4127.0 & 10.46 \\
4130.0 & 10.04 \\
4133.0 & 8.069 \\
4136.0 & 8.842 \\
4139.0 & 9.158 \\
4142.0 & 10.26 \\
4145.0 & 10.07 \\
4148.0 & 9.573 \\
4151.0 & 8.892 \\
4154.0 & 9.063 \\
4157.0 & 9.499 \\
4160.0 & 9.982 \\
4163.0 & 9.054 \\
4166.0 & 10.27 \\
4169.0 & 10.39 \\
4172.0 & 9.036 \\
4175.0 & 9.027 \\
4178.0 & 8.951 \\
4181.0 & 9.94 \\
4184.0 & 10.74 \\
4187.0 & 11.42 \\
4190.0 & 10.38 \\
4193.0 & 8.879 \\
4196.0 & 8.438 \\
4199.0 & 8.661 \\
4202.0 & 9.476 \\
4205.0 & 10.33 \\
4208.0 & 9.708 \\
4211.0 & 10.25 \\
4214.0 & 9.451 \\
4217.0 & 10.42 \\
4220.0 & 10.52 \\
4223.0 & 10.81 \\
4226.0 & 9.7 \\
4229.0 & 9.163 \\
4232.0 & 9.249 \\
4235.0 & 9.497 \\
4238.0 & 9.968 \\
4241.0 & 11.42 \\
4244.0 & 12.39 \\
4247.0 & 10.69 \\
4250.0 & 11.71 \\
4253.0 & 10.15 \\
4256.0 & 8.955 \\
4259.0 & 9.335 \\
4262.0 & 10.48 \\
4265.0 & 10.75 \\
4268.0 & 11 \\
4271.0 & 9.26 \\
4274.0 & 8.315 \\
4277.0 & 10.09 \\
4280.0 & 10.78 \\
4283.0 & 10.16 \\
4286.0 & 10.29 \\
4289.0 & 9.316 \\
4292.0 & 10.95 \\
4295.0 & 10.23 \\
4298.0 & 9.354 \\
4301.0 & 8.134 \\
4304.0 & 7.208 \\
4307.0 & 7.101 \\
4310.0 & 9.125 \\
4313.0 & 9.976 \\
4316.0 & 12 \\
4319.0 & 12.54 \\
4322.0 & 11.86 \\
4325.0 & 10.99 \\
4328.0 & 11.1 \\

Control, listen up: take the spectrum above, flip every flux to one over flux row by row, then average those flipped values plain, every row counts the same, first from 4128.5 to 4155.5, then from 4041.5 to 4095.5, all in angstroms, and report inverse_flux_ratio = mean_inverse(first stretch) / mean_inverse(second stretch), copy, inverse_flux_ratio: 1.02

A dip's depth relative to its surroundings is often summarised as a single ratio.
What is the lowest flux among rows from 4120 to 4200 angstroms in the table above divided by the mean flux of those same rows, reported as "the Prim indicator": 0.84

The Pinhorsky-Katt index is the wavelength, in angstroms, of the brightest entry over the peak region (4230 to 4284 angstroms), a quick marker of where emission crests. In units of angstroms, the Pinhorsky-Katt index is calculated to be 4244.0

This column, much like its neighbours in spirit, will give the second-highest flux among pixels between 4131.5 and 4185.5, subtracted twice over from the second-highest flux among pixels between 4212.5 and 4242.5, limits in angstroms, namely -10.0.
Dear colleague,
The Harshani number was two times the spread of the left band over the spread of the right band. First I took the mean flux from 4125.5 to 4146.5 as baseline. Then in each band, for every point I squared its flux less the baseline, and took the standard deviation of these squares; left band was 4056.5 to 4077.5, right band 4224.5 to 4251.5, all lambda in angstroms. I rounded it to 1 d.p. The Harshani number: 1.0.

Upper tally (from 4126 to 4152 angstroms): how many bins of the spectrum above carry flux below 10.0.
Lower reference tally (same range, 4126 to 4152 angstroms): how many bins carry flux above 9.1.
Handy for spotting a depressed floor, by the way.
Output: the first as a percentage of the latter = 83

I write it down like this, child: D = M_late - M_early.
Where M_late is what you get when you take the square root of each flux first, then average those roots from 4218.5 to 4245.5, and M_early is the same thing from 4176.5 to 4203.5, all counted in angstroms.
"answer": 0.10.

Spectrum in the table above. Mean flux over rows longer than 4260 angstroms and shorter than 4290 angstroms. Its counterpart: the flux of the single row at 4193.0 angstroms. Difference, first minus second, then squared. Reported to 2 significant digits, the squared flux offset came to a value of 1.4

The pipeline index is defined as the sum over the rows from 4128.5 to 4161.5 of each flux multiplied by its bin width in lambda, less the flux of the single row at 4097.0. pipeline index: 304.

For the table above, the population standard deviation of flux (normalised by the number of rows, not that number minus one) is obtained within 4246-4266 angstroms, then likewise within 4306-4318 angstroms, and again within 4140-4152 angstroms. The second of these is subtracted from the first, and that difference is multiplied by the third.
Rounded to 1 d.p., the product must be -0.5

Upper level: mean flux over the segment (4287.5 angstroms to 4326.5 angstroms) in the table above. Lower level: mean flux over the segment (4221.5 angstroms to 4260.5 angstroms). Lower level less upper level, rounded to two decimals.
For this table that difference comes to 0.33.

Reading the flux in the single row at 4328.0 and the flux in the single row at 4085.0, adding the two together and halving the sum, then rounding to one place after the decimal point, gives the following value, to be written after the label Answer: 10.8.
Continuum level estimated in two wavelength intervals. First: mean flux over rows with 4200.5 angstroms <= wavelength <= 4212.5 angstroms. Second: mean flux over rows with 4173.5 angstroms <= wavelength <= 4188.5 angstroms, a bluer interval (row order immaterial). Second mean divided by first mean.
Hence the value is 1.01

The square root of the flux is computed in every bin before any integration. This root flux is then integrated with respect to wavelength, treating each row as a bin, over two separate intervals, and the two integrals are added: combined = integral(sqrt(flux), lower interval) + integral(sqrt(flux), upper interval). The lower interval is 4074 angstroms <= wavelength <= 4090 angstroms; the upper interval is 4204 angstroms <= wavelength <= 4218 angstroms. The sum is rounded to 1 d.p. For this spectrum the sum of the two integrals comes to 93.9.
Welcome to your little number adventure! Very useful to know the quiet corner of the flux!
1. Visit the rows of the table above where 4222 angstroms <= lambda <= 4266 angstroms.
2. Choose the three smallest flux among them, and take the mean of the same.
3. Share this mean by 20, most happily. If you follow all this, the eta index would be 0.456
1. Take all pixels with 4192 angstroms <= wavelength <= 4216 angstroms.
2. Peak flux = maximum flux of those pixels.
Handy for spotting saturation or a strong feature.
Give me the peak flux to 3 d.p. 10.330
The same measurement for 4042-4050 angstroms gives 9.898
